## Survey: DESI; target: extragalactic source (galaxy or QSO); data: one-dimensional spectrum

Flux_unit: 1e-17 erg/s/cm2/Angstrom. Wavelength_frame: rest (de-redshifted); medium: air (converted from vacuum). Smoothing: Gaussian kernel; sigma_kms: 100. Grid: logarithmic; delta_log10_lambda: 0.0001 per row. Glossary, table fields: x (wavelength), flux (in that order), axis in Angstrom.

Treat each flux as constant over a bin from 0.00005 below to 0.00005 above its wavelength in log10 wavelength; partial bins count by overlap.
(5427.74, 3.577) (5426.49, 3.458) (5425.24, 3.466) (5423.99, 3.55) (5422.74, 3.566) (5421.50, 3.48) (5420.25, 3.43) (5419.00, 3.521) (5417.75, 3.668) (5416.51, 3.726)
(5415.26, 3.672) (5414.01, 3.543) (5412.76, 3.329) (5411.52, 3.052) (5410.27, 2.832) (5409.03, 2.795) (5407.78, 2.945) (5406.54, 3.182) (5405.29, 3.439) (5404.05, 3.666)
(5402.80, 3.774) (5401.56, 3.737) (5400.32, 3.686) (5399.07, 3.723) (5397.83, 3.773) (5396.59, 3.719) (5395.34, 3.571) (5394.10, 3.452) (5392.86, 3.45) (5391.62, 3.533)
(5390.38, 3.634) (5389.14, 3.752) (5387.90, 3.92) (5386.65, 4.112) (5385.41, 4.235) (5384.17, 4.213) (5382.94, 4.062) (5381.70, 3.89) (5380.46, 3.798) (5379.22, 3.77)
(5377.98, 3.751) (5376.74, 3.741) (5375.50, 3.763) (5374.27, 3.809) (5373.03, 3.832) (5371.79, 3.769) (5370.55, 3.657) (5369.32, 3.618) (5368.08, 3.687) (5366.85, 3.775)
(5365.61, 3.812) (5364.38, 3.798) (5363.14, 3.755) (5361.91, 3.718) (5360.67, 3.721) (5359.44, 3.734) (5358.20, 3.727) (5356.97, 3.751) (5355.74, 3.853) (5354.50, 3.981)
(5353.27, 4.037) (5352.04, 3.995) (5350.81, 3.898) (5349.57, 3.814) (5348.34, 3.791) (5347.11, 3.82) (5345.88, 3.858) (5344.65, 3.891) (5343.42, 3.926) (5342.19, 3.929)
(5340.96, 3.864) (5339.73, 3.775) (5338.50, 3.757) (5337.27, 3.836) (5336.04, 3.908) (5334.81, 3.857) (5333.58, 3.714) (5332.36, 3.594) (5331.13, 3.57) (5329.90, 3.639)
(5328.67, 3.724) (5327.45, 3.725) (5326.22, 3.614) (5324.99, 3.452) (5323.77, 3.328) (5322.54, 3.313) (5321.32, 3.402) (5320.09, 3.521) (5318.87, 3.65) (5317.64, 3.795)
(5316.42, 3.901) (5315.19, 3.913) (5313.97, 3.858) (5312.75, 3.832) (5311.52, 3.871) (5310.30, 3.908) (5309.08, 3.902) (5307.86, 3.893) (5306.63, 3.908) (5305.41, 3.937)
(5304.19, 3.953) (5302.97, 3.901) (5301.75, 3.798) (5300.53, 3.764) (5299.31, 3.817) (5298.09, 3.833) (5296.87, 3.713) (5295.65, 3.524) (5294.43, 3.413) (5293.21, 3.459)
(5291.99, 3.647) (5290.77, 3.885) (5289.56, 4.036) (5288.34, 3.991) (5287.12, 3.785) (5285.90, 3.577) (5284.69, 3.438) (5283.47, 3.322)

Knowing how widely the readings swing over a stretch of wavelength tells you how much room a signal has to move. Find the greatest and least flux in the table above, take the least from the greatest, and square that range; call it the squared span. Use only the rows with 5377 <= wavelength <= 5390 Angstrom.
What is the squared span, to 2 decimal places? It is 0.23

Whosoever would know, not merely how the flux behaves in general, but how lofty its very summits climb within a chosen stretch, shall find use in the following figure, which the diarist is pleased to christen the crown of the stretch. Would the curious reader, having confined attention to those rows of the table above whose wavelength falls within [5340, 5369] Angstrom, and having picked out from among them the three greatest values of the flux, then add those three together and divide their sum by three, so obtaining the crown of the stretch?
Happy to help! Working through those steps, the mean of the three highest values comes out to 4.00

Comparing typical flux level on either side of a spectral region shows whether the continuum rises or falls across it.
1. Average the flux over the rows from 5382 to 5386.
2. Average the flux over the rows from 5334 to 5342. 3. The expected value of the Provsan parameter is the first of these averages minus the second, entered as 0.3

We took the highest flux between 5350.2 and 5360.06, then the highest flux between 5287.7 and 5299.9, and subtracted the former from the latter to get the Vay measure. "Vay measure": 0.0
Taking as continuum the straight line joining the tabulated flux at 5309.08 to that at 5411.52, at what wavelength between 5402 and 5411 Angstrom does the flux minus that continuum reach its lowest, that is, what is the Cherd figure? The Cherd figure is 5409.03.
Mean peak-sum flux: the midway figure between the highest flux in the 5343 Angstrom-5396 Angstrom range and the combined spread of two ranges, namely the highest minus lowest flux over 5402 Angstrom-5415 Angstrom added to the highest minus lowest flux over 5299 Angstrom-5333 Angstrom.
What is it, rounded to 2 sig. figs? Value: 2.9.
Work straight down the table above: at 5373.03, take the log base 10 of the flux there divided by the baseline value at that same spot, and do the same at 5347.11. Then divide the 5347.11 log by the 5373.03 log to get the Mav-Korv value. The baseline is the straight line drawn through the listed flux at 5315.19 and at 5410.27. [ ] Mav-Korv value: 0.4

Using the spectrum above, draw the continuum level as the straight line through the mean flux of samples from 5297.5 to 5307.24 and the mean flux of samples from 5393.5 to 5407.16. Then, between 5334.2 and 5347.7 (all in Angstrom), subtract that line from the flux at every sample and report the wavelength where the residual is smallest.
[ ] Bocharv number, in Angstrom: 5338.50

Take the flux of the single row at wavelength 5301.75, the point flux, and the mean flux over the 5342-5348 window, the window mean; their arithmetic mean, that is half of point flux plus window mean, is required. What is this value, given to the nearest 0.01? 3.84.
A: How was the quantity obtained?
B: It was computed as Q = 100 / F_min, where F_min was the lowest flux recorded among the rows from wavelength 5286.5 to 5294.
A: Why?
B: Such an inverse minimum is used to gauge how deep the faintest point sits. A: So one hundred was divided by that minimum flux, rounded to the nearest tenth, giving 28.9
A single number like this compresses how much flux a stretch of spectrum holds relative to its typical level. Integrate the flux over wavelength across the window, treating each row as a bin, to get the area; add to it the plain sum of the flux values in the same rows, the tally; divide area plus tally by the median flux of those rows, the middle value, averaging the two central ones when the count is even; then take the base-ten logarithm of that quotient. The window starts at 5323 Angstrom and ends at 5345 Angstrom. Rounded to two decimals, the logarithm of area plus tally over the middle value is 1.60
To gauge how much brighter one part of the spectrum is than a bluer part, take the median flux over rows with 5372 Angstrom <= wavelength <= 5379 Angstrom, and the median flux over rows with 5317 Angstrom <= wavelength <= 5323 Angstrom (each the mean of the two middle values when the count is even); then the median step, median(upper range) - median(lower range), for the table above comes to 0.24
